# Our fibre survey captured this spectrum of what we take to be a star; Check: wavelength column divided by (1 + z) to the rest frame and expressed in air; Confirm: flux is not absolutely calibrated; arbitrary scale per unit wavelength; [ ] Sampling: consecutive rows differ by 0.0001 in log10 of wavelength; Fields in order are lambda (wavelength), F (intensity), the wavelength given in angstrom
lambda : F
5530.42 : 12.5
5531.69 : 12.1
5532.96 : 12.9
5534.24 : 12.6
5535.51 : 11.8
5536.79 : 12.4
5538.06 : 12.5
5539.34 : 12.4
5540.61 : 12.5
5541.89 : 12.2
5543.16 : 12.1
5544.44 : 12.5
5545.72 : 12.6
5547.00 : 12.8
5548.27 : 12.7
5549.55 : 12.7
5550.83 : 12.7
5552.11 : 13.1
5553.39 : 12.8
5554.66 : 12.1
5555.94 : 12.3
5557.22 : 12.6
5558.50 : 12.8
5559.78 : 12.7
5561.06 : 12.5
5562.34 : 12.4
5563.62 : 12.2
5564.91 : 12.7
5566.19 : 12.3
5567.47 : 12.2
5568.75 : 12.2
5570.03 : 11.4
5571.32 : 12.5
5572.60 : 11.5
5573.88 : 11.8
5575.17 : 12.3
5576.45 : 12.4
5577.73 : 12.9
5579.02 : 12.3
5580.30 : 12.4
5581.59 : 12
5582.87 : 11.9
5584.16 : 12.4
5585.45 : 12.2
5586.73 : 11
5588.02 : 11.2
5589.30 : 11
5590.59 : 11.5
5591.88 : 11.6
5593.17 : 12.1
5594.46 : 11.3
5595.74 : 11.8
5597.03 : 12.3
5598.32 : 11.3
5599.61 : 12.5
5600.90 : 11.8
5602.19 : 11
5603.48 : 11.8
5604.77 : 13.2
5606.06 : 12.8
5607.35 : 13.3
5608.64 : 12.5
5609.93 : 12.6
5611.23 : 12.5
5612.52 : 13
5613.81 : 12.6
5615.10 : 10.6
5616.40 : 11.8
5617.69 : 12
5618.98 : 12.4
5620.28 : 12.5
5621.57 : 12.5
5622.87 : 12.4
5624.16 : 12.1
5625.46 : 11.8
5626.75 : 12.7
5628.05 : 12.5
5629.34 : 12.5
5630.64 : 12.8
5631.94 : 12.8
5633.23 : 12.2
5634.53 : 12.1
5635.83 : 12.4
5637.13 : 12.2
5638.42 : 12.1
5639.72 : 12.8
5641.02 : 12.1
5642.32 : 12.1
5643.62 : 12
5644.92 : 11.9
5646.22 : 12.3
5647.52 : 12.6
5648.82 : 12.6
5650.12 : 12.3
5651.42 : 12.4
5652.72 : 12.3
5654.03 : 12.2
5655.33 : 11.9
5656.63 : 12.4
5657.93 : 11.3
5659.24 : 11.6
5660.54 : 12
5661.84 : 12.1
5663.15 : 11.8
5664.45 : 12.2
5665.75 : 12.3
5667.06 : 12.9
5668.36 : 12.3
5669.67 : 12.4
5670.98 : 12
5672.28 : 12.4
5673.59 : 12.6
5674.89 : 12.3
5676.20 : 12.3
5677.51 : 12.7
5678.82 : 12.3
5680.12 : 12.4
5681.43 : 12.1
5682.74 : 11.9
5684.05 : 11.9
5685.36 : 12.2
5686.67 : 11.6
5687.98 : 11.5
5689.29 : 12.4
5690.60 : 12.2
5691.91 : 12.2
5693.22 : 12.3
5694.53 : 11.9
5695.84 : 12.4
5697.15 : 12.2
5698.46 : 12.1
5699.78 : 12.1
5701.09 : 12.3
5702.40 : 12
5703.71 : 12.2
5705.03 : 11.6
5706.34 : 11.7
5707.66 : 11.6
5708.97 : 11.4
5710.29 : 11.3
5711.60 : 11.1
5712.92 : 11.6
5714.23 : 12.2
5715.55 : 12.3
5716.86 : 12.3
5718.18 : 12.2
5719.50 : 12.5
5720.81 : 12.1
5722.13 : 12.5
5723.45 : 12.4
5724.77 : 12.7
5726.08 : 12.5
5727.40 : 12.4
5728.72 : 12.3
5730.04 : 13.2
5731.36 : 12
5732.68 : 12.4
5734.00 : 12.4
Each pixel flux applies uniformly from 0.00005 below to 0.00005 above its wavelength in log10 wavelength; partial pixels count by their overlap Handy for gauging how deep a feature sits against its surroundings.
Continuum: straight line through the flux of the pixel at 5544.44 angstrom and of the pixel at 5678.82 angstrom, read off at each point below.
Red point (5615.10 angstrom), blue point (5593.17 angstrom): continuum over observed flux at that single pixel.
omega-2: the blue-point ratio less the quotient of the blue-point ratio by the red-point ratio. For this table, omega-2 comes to 0.15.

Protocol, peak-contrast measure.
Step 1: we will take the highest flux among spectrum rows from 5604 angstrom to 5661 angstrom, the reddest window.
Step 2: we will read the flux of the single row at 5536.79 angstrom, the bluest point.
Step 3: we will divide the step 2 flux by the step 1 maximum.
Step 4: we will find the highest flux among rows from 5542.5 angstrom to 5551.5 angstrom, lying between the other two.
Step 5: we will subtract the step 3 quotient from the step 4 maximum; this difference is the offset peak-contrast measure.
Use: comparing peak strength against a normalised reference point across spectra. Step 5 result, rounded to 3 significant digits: 11.9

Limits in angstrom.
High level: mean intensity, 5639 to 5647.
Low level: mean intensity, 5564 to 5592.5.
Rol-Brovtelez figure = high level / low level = 1.018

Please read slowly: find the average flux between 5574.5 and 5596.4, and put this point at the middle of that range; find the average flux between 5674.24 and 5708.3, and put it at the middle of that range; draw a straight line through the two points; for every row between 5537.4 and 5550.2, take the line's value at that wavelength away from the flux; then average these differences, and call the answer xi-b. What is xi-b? 0.7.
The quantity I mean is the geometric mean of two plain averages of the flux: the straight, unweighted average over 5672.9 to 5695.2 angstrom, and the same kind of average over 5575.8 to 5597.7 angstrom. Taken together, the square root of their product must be 12.03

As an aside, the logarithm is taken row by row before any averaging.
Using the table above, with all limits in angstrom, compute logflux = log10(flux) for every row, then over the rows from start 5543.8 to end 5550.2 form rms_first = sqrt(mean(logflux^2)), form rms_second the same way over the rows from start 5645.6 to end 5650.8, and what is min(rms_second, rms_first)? 1.10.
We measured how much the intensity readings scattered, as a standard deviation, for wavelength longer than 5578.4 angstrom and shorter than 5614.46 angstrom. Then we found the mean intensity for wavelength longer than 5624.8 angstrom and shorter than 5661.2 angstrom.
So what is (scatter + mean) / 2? 6.45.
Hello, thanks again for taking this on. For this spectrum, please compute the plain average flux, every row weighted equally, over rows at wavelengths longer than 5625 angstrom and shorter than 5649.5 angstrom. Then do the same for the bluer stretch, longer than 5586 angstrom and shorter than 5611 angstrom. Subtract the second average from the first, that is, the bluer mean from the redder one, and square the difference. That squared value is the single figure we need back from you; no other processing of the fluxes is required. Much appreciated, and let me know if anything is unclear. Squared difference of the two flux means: 0.17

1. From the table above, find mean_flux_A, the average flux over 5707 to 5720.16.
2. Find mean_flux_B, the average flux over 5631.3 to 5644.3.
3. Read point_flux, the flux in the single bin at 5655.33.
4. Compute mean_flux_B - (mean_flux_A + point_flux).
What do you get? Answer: -11.5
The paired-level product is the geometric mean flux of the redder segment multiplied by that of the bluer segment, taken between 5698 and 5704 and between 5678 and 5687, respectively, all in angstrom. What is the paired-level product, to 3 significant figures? 146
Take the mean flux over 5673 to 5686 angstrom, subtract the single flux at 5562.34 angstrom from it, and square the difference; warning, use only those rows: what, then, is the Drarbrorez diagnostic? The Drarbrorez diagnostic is 0.02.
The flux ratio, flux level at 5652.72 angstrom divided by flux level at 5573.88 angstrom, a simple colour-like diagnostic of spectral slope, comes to 1.04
